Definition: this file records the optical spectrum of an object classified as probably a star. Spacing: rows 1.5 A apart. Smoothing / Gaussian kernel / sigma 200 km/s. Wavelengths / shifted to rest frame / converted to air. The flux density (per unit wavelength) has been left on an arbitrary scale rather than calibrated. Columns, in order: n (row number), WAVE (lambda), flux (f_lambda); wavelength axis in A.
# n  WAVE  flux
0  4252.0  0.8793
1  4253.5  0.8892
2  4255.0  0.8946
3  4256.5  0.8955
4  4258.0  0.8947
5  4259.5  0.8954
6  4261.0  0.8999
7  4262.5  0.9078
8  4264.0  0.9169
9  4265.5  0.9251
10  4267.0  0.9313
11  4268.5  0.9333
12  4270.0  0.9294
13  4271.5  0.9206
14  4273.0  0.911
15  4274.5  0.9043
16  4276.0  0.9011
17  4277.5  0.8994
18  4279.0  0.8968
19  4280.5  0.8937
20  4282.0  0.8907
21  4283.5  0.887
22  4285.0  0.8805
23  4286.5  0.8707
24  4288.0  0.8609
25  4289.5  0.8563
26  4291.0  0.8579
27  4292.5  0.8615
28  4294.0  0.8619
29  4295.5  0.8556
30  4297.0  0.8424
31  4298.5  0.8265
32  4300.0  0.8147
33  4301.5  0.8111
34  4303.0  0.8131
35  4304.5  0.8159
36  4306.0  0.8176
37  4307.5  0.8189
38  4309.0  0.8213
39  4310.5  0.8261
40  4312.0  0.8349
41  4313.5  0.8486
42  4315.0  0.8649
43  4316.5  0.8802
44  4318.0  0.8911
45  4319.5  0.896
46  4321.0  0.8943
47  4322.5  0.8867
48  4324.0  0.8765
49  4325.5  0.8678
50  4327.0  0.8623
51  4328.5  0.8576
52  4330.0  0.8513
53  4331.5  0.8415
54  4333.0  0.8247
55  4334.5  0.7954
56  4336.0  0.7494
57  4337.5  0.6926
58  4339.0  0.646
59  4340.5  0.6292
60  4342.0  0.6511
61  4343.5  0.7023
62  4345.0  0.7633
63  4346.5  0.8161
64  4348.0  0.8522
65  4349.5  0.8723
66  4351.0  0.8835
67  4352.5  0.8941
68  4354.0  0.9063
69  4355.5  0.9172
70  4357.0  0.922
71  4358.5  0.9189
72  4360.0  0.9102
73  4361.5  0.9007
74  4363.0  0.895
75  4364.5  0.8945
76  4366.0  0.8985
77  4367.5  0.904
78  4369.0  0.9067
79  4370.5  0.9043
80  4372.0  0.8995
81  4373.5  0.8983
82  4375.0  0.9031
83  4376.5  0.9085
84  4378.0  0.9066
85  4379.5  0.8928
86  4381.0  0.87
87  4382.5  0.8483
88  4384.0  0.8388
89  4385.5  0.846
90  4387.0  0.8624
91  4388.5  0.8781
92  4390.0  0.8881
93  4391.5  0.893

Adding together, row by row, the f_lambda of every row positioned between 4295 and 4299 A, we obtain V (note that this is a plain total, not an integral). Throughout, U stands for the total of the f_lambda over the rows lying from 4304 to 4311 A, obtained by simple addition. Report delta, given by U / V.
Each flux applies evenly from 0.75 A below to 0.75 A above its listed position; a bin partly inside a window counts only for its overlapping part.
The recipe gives 1.6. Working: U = 4.10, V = 2.52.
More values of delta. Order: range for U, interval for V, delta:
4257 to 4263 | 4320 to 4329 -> 0.7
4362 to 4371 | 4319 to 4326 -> 1.2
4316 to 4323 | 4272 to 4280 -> 1.0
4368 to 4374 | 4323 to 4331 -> 0.8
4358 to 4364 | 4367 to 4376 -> 0.7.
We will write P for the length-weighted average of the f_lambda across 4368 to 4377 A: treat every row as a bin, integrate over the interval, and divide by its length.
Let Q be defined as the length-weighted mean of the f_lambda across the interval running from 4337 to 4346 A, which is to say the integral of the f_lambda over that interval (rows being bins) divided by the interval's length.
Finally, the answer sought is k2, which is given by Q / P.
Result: 0.76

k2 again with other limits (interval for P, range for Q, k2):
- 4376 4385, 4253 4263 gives 1.02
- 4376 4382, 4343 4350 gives 0.90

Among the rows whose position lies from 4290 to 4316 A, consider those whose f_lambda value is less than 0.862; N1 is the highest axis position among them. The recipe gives 4313.5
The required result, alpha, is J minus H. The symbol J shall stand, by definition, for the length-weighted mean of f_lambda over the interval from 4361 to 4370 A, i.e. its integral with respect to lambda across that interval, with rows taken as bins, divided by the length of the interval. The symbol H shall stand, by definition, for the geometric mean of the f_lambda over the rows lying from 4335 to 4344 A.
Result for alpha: 0.22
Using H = 0.68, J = 0.90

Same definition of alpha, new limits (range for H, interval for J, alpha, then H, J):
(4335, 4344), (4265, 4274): 0.25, 0.68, 0.92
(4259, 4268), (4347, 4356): -0.03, 0.91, 0.88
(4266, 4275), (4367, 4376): -0.02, 0.92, 0.90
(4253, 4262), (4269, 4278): 0.02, 0.89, 0.91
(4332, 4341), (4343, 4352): 0.10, 0.72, 0.82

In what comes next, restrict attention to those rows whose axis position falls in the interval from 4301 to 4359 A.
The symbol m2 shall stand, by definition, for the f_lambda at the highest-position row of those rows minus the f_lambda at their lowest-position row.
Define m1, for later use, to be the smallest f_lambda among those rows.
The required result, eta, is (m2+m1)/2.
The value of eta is 0.37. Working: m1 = 0.6292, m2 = 0.11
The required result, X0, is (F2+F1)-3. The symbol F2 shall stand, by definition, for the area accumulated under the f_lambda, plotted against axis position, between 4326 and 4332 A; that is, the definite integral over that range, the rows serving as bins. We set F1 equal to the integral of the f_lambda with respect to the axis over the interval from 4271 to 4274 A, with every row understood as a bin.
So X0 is 5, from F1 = 2.7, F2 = 5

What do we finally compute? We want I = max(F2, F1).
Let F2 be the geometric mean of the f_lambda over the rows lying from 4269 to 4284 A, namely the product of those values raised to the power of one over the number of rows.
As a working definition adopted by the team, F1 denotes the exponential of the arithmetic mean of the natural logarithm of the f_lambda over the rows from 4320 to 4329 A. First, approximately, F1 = 0.874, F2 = 0.903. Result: 0.903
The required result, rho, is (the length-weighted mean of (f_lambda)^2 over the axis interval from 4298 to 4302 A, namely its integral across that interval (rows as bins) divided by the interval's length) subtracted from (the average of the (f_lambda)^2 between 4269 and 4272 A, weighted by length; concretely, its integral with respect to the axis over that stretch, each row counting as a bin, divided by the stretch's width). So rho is 0.19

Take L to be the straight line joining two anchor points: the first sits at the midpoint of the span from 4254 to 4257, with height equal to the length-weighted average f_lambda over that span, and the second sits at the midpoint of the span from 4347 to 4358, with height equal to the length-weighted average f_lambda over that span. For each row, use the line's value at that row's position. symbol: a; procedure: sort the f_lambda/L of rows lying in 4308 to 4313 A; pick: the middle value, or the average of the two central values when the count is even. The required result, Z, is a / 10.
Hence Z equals 0.093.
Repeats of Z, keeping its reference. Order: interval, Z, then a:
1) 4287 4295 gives 0.096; 0.96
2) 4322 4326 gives 0.098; 0.98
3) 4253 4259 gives 0.100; 1.00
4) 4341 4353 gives 0.094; 0.94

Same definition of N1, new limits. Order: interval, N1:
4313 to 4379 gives 4348.0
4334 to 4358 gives 4348.0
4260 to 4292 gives 4291.0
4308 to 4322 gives 4313.5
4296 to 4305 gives 4304.5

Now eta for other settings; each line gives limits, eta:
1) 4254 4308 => 0.37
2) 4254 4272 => 0.46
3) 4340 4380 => 0.45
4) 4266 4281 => 0.43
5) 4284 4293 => 0.42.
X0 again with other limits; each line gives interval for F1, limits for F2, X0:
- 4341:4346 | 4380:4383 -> 3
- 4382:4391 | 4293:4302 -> 12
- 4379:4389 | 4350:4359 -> 14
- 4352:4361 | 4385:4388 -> 8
